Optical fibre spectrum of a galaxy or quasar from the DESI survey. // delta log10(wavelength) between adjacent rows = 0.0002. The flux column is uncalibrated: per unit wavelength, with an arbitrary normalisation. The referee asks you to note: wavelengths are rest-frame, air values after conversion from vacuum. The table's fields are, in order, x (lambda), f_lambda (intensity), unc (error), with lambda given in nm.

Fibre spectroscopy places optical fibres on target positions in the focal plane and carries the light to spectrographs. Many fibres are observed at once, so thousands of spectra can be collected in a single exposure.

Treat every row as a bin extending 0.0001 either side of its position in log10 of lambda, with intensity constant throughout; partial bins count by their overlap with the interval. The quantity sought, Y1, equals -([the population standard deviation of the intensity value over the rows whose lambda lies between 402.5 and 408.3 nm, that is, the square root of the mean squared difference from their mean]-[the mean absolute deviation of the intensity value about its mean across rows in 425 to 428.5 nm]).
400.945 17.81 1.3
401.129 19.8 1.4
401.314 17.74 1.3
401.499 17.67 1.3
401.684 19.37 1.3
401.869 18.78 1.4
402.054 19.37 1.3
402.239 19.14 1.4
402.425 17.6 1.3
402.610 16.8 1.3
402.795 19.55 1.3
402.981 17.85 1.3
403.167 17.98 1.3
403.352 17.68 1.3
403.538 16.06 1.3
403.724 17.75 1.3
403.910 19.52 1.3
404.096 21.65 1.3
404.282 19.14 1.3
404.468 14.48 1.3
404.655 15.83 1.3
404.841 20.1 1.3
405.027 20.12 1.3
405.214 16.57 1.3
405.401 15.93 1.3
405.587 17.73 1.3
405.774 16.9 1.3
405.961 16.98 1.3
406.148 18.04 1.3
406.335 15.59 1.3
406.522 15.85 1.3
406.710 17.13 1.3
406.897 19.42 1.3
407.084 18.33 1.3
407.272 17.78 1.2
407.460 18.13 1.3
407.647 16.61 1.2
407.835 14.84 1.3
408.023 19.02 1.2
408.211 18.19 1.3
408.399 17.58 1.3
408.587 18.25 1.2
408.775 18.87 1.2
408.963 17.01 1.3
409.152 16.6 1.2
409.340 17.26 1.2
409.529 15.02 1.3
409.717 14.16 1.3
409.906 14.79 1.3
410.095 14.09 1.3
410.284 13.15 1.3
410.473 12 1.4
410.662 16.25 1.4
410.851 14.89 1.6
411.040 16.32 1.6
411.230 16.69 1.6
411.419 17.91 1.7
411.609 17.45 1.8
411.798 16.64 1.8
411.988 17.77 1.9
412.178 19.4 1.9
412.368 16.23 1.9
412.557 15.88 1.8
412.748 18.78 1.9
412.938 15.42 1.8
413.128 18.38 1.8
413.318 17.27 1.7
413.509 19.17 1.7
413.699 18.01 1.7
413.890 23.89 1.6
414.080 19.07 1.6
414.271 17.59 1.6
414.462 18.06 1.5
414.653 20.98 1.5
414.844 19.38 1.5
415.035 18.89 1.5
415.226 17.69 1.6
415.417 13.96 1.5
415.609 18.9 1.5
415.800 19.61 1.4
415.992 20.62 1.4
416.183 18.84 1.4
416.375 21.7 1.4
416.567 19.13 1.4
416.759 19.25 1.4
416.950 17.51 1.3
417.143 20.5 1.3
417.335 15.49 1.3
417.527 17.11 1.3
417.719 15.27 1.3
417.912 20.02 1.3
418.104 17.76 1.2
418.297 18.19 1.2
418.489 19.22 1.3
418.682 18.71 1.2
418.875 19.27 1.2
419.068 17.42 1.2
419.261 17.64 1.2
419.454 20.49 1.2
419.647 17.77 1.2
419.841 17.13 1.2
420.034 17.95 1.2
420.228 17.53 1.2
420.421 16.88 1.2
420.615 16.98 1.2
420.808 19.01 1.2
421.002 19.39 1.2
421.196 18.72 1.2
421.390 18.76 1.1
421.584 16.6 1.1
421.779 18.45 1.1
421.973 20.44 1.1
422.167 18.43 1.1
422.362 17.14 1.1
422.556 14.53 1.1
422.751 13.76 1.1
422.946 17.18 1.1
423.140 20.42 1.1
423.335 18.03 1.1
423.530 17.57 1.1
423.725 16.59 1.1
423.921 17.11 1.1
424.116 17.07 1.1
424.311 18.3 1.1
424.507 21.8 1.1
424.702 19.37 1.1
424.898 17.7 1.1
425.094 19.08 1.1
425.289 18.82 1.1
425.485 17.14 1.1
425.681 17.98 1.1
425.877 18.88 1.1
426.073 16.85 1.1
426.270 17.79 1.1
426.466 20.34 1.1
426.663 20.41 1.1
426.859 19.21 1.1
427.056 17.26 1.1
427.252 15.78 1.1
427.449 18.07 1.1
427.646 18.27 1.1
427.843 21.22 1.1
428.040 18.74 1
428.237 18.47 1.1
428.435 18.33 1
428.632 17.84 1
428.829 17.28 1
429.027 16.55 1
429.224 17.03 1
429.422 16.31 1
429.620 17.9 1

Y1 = -0.64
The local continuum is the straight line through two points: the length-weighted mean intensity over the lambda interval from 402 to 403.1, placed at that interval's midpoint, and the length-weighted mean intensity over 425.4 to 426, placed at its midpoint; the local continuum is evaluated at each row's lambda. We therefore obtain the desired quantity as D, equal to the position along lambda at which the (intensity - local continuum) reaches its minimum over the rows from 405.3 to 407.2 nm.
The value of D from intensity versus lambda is 406.335 nm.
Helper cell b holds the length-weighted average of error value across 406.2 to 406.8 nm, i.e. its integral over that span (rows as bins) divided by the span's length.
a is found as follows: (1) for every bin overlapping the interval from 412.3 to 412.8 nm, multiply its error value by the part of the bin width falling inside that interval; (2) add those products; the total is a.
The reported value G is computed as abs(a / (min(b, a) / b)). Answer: 1.30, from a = 0.93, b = 1.30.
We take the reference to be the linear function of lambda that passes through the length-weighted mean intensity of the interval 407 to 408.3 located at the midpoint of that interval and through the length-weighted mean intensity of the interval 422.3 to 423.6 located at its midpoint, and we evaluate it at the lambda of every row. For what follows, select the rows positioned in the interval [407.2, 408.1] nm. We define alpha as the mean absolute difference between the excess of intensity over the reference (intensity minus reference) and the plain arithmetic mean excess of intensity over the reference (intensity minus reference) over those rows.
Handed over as 1.24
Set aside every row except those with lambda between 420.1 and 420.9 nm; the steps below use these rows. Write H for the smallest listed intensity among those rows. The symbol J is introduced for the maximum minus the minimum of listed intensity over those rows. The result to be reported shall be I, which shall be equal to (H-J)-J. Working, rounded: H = 16.88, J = 2.1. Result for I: 13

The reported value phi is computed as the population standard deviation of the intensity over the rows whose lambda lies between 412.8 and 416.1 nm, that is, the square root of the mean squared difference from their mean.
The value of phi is 2.1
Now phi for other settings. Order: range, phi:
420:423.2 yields 1.7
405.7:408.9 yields 1.2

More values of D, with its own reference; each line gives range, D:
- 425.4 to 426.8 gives 426.073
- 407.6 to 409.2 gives 407.835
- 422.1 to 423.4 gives 422.751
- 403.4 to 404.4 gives 403.538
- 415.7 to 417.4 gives 417.335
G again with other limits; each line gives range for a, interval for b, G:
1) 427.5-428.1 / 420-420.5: 1.20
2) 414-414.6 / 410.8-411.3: 1.60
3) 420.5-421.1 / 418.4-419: 1.23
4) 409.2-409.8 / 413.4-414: 1.67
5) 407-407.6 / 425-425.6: 1.10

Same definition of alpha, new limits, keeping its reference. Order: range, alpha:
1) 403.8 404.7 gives 2.37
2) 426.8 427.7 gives 0.96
